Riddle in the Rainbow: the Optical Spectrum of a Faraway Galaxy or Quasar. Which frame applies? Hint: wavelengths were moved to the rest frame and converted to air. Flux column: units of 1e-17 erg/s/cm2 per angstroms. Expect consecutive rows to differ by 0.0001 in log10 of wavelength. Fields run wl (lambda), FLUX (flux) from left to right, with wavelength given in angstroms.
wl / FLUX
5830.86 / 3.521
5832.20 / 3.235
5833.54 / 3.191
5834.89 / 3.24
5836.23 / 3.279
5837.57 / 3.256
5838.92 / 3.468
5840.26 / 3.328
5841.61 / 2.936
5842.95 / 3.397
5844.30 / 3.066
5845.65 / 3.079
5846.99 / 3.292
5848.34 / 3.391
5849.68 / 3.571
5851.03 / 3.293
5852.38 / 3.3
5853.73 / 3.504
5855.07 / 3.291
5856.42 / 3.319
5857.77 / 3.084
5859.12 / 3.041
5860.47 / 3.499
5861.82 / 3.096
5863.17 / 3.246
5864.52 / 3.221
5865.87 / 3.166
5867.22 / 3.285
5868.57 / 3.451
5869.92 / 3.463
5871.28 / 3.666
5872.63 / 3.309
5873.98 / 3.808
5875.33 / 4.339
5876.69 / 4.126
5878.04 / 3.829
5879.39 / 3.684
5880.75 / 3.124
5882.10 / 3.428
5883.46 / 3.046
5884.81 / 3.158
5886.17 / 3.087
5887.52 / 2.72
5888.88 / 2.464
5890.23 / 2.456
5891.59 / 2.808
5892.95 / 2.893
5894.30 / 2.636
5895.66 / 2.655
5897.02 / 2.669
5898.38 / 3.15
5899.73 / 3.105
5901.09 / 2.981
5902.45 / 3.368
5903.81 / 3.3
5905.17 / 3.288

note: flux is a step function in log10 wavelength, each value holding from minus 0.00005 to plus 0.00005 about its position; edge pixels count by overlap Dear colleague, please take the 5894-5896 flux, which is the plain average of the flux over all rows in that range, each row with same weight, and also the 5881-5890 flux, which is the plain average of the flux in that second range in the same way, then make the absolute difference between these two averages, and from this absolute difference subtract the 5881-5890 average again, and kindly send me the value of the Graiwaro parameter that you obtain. -2.6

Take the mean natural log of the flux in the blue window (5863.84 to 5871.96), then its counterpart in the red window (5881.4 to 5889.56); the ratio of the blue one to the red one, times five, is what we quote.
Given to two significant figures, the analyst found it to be 5.6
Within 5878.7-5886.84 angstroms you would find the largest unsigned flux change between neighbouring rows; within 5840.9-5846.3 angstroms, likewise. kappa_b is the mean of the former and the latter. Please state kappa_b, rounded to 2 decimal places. 0.51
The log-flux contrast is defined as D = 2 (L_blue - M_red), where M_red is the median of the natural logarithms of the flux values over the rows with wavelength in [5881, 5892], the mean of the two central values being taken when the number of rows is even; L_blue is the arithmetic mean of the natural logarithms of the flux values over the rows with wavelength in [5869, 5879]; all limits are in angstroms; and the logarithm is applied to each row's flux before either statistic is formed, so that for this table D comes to 0.51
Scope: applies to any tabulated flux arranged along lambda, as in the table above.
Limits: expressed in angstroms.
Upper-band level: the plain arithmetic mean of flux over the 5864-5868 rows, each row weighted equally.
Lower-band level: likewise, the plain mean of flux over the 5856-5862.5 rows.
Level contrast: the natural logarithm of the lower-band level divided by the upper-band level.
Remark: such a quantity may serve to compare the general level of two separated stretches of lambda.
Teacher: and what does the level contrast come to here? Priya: -0.01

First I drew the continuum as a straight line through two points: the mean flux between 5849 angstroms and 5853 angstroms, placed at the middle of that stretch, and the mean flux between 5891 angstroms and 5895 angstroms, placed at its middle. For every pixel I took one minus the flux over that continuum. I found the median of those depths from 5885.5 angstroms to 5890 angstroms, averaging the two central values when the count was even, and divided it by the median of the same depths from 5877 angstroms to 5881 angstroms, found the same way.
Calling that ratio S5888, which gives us 0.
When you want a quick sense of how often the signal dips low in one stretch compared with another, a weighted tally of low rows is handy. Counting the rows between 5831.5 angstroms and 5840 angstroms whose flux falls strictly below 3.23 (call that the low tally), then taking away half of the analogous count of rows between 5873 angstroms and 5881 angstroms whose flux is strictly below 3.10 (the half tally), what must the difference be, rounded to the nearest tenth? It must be 1.0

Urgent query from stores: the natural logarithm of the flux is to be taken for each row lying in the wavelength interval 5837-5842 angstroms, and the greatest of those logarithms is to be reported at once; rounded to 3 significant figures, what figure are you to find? 1.24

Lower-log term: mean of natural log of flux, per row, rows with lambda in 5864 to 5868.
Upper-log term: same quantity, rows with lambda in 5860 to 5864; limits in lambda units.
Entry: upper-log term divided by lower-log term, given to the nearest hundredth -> 1.01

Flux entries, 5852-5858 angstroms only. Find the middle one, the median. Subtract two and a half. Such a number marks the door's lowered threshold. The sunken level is 0.80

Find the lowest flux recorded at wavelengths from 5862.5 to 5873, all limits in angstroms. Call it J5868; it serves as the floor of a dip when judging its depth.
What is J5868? 3.166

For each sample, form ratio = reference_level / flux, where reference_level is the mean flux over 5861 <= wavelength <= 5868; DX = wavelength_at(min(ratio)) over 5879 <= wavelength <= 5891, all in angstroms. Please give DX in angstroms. 5879.39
